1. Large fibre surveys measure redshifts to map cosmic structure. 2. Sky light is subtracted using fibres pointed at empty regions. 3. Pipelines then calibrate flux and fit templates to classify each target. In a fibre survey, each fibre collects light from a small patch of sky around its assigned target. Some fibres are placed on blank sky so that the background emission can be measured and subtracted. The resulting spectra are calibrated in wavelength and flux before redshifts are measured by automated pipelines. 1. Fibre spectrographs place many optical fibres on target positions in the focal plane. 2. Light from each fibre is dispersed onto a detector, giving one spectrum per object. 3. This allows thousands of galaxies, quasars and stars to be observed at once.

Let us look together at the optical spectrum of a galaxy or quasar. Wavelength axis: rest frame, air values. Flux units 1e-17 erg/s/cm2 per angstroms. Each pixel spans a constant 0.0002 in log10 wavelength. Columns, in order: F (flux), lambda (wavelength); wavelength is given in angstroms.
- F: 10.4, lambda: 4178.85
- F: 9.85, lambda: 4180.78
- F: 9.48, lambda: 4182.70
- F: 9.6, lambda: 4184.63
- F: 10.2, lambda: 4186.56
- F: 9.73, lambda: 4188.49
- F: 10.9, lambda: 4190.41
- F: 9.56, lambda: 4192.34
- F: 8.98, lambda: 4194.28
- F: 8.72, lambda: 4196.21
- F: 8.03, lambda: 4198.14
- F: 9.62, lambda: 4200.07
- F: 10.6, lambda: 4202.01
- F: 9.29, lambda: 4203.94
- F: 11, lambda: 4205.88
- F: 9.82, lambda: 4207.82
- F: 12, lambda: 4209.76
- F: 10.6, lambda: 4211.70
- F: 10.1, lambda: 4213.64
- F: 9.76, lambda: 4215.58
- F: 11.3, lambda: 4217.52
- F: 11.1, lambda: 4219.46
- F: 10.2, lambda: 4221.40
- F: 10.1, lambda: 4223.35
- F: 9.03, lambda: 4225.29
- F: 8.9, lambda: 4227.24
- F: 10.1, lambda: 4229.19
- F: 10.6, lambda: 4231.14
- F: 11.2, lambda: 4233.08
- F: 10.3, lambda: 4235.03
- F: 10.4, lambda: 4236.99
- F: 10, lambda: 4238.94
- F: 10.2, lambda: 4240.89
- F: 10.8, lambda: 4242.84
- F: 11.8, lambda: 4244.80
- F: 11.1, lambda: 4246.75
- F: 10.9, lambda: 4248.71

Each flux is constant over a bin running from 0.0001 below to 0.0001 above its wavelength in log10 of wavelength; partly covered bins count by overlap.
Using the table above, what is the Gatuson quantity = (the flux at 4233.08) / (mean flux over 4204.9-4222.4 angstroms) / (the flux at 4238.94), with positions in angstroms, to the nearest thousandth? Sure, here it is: 0.105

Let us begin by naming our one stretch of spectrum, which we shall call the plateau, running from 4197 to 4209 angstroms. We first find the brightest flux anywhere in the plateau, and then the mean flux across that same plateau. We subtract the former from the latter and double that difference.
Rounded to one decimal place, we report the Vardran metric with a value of -2.5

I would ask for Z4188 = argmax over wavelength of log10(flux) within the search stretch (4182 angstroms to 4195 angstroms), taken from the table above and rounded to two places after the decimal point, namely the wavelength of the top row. 4190.41 angstroms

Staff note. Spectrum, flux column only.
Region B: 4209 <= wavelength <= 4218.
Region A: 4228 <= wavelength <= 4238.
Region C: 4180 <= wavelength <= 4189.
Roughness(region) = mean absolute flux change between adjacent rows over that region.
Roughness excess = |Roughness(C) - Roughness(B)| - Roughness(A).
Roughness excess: 0.030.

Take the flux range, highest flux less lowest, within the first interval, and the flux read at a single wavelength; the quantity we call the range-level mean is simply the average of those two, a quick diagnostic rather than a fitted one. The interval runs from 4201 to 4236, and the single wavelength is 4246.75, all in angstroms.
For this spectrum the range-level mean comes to 7.10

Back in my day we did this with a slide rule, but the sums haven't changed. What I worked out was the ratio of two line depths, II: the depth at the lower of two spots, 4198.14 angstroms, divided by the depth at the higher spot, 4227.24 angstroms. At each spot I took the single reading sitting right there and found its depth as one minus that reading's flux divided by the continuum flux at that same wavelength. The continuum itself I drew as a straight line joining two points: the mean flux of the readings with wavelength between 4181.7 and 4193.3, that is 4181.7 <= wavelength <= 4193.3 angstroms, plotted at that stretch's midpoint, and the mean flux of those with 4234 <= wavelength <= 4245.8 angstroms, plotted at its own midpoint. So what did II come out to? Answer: 1.4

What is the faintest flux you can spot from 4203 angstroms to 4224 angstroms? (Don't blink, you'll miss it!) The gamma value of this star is 9.29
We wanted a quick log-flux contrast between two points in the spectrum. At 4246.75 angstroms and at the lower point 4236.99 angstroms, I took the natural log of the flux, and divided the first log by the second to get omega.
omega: 1.03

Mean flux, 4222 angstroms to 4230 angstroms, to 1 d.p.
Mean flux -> 9.5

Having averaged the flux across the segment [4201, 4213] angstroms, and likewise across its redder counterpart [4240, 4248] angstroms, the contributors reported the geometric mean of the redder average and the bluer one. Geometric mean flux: 10.8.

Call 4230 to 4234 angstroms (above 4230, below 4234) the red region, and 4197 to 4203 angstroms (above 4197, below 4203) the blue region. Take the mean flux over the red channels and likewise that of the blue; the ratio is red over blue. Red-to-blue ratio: 1.16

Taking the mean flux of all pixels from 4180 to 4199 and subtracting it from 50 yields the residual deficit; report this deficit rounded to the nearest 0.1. 40.5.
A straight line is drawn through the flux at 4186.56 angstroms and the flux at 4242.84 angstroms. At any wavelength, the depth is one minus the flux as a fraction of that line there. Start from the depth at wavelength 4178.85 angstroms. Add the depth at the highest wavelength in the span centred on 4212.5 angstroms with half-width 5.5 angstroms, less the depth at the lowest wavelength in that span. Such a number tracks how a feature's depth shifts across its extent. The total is -0.2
